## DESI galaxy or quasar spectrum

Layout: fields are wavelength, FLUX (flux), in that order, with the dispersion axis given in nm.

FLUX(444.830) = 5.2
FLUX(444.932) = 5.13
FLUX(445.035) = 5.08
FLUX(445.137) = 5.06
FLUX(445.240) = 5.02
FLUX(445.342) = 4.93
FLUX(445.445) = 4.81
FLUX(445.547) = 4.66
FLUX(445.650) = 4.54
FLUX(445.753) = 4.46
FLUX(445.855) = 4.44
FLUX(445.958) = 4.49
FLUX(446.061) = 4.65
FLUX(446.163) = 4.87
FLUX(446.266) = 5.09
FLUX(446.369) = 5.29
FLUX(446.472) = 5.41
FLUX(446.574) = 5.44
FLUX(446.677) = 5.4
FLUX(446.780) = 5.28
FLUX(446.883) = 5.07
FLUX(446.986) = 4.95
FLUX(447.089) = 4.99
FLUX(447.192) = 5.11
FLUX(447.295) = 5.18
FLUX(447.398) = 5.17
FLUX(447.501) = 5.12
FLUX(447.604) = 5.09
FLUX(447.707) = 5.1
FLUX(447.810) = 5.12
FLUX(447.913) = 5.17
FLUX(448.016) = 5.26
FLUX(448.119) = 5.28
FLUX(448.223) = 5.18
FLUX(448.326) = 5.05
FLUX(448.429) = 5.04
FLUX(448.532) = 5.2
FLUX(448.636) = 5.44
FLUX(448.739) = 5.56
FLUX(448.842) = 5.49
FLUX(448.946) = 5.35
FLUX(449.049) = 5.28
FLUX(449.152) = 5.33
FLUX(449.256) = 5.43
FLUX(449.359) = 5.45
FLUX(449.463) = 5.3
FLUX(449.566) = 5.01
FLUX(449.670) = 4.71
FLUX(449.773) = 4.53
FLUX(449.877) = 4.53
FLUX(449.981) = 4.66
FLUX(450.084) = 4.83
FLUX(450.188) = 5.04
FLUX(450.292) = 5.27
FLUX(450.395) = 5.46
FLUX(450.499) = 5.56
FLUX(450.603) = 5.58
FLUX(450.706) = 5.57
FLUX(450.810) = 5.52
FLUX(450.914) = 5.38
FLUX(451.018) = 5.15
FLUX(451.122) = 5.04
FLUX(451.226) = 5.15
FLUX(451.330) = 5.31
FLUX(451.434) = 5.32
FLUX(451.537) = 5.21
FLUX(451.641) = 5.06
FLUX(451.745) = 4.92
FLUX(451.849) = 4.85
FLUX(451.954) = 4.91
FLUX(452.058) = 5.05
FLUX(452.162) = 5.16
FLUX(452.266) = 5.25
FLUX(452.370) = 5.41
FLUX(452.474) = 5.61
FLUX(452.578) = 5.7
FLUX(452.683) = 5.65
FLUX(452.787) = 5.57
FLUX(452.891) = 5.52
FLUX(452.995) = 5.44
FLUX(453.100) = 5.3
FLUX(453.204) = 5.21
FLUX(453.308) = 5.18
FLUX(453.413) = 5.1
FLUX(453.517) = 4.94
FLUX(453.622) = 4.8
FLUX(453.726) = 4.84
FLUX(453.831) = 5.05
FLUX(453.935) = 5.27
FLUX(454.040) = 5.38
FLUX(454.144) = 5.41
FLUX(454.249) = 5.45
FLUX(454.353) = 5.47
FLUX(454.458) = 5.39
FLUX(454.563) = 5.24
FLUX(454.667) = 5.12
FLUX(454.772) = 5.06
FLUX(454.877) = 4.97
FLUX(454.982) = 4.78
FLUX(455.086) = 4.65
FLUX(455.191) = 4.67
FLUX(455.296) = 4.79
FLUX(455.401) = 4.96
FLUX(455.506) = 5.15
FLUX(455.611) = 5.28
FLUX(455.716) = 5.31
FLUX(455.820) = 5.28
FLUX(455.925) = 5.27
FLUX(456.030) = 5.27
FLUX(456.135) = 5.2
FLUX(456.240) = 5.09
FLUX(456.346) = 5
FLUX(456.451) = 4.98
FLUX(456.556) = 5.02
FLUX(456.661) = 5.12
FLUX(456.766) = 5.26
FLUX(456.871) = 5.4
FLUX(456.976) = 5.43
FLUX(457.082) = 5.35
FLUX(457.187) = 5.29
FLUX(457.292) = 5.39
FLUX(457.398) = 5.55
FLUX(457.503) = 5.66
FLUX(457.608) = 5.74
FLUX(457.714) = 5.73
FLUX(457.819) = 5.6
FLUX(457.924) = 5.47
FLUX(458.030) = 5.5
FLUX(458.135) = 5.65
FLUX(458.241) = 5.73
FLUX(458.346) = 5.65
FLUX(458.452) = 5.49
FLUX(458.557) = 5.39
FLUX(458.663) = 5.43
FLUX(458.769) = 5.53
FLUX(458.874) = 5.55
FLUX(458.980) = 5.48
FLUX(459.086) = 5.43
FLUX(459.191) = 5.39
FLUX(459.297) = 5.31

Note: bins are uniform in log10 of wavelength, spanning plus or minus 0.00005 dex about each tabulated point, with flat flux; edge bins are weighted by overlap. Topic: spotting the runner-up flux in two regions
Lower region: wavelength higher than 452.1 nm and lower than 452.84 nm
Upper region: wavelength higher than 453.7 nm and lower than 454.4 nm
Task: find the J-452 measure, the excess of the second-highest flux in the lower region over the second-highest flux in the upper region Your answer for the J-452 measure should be 0.2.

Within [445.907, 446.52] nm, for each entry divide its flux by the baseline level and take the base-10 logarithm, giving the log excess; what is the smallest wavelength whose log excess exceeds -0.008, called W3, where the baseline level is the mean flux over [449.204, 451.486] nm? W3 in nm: 446.266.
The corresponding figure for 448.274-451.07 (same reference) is 448.532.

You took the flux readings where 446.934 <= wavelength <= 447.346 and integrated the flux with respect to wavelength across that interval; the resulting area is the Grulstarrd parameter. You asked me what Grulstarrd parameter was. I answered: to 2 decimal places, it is 2.08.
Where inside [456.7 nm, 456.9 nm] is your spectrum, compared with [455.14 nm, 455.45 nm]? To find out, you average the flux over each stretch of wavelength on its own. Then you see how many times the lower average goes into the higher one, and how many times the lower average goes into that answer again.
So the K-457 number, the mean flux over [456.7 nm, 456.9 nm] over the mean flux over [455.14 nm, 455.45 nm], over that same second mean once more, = 0.231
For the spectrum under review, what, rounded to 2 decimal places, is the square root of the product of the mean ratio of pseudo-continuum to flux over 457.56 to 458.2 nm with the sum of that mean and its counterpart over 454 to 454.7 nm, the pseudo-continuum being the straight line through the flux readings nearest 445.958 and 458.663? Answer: 1.35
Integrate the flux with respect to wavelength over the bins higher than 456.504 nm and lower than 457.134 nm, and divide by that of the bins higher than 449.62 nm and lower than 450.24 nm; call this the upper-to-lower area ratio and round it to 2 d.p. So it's 1.13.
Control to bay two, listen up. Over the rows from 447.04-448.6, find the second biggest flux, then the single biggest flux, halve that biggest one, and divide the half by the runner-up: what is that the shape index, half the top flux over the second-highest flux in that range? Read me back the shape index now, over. 0.502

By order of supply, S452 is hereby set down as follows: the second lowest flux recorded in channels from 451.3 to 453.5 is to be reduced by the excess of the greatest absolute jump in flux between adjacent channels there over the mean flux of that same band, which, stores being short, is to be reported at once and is 10.0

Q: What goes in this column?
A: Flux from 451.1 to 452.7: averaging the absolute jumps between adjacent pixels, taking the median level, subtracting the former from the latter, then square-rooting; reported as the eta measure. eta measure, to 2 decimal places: 2.25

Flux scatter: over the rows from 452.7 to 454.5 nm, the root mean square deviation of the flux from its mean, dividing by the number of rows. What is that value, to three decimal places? 0.230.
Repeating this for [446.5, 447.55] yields 0.153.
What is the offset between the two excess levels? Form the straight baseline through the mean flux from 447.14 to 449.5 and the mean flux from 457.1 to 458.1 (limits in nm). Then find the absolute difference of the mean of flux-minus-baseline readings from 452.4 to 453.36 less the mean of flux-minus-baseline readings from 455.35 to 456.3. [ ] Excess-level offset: 0.36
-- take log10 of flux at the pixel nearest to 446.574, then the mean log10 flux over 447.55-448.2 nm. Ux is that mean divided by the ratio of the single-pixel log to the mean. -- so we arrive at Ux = 0.69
